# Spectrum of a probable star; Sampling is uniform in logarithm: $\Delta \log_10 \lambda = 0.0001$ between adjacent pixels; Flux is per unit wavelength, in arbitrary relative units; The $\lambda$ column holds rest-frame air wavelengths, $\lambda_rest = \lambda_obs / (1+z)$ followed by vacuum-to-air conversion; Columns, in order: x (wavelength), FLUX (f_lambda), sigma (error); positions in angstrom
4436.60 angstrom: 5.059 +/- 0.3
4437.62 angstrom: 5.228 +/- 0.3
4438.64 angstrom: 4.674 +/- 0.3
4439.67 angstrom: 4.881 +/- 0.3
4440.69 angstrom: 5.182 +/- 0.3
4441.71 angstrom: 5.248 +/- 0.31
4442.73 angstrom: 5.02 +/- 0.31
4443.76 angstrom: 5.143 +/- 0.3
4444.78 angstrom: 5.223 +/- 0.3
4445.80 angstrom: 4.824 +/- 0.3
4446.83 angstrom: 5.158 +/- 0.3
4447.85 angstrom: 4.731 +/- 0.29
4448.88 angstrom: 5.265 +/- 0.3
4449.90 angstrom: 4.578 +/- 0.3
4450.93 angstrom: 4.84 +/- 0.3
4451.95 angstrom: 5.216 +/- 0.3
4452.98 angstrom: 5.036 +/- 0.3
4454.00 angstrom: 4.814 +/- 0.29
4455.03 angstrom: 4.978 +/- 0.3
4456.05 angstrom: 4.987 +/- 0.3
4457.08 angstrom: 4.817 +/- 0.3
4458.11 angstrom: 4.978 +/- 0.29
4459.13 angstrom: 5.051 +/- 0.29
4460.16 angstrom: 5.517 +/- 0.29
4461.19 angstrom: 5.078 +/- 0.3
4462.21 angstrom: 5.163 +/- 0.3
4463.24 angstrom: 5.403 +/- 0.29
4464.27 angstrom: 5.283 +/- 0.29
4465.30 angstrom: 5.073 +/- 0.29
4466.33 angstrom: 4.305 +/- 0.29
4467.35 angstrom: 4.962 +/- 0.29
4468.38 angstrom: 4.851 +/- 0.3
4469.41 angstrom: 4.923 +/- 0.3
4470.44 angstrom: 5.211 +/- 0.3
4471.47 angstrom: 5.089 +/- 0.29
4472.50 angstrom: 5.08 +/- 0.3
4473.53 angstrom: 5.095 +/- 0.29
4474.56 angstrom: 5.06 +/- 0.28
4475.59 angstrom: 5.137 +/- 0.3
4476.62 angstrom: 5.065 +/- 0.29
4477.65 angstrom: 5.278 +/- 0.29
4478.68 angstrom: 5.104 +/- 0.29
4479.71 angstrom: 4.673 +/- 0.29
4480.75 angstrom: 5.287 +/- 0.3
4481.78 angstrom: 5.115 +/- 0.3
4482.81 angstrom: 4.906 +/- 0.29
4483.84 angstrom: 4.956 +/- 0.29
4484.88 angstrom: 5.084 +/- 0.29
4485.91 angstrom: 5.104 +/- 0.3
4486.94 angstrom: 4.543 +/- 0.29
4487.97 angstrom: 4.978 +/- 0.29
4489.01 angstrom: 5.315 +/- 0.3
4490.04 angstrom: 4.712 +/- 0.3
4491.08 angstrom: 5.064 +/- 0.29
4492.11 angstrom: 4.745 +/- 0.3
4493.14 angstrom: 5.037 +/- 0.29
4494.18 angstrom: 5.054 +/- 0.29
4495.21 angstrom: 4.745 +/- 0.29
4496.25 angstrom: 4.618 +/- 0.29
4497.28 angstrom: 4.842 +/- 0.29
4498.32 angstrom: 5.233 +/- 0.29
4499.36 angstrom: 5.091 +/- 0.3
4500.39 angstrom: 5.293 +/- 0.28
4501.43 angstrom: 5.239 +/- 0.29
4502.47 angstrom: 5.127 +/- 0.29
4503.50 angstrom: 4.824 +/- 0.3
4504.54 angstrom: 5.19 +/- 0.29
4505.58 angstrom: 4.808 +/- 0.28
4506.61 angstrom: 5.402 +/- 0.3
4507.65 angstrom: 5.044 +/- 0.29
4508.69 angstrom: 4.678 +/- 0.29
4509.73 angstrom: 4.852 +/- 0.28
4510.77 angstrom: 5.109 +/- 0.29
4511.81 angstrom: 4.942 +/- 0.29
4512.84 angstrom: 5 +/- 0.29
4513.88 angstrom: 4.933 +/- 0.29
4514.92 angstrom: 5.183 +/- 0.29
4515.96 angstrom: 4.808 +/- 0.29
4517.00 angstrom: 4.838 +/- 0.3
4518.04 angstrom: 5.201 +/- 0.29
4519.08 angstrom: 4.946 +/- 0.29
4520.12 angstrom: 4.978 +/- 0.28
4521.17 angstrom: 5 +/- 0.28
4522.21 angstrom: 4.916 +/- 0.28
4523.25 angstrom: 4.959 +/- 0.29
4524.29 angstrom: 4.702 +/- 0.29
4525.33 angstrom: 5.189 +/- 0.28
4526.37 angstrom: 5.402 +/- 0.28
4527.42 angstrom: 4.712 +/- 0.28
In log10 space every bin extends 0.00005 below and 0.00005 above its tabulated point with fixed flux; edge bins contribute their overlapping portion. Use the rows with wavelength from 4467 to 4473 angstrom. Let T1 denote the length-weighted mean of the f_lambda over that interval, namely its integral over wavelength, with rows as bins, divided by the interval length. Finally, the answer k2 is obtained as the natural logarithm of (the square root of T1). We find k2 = 0.806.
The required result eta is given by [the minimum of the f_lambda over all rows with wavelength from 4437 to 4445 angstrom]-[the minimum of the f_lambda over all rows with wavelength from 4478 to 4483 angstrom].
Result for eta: 0.00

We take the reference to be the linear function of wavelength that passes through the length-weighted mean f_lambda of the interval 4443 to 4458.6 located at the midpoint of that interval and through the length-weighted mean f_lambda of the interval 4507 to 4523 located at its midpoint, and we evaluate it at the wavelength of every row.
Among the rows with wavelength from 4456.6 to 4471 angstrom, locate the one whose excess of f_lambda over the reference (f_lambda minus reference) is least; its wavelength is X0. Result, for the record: 4466.33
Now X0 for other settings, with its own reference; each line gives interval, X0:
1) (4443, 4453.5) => 4449.90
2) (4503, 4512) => 4508.69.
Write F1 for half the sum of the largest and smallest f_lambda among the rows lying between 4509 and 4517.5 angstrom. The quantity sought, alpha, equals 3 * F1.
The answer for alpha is 15.0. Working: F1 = 5.00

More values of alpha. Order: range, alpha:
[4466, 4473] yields 14.3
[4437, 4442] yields 14.9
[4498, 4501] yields 15.6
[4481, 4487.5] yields 14.5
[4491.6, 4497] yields 14.5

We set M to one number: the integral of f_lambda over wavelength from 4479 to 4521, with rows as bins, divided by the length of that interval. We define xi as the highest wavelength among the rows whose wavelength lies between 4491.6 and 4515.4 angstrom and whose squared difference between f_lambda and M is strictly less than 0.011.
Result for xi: 4513.88 angstrom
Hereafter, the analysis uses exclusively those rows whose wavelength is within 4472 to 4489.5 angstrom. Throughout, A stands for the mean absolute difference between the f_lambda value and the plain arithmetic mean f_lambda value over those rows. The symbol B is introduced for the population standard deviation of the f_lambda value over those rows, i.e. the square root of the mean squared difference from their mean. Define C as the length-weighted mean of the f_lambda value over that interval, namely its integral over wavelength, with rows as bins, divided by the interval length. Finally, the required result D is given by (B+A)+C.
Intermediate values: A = 0.138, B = 0.19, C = 5.04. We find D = 5.38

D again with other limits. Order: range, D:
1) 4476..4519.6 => 5.38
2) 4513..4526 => 5.24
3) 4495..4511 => 5.45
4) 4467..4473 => 5.24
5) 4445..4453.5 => 5.41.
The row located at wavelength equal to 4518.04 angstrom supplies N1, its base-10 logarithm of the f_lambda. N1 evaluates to 0.72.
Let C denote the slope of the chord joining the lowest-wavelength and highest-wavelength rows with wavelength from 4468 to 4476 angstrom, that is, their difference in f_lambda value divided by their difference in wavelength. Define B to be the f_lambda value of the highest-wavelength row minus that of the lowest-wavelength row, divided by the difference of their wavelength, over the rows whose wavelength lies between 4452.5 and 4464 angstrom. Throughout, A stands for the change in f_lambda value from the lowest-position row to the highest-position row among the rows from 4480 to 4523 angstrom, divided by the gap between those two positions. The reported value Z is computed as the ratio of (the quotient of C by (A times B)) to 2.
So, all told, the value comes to -62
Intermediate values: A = -0.009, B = 0.036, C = 0.040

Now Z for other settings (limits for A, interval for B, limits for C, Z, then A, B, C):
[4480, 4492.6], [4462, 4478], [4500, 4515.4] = 11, -0.048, 0.007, -0.008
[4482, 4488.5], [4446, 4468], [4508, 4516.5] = -67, 0.014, -0.010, 0.018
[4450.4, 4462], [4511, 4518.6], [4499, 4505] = 10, 0.023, 0.042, 0.019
